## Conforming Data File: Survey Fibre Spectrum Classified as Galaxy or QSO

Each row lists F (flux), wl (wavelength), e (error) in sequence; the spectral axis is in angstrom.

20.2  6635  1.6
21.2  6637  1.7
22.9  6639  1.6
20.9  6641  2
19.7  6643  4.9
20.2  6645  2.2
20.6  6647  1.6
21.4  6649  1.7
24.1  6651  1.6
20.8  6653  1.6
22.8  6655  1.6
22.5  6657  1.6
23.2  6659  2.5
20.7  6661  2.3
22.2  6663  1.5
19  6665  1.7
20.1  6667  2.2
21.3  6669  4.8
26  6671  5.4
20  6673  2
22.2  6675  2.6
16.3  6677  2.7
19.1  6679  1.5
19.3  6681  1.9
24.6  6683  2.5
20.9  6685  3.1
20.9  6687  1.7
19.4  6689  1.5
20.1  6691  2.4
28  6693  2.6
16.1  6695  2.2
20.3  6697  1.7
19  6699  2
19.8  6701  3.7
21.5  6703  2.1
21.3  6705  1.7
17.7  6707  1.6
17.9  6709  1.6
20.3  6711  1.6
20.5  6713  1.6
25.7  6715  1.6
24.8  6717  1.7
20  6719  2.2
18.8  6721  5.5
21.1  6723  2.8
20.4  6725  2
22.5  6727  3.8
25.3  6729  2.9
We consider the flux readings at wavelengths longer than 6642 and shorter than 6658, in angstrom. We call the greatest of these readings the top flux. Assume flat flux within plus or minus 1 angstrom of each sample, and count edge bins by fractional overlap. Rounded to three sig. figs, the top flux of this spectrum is 24.1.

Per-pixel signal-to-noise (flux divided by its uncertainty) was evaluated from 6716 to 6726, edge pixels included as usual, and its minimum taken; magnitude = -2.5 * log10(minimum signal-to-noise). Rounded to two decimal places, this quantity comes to -1.33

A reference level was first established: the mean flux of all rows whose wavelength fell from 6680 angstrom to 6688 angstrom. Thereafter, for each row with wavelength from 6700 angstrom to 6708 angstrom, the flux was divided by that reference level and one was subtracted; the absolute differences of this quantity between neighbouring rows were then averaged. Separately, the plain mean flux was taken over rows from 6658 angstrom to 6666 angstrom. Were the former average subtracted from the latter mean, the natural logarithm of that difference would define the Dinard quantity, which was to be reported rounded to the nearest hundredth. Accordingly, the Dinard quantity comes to 3.05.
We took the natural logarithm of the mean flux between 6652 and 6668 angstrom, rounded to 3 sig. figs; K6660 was 3.06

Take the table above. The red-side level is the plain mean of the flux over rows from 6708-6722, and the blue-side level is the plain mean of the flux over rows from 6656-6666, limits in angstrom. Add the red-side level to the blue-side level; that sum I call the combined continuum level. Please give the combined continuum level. 42.7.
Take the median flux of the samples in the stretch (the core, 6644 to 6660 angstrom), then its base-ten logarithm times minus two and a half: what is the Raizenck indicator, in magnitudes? -3.35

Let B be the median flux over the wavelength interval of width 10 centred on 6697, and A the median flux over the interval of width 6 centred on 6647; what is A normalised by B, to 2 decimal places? 1.04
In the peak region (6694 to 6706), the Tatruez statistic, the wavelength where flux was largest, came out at 6703 angstrom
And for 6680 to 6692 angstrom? 6683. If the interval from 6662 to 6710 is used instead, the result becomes 6693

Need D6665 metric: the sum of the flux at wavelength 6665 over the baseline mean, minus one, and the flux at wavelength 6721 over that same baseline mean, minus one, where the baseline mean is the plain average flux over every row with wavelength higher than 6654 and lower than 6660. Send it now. -0.34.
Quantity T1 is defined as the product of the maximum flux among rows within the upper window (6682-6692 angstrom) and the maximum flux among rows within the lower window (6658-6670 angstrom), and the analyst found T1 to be 571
